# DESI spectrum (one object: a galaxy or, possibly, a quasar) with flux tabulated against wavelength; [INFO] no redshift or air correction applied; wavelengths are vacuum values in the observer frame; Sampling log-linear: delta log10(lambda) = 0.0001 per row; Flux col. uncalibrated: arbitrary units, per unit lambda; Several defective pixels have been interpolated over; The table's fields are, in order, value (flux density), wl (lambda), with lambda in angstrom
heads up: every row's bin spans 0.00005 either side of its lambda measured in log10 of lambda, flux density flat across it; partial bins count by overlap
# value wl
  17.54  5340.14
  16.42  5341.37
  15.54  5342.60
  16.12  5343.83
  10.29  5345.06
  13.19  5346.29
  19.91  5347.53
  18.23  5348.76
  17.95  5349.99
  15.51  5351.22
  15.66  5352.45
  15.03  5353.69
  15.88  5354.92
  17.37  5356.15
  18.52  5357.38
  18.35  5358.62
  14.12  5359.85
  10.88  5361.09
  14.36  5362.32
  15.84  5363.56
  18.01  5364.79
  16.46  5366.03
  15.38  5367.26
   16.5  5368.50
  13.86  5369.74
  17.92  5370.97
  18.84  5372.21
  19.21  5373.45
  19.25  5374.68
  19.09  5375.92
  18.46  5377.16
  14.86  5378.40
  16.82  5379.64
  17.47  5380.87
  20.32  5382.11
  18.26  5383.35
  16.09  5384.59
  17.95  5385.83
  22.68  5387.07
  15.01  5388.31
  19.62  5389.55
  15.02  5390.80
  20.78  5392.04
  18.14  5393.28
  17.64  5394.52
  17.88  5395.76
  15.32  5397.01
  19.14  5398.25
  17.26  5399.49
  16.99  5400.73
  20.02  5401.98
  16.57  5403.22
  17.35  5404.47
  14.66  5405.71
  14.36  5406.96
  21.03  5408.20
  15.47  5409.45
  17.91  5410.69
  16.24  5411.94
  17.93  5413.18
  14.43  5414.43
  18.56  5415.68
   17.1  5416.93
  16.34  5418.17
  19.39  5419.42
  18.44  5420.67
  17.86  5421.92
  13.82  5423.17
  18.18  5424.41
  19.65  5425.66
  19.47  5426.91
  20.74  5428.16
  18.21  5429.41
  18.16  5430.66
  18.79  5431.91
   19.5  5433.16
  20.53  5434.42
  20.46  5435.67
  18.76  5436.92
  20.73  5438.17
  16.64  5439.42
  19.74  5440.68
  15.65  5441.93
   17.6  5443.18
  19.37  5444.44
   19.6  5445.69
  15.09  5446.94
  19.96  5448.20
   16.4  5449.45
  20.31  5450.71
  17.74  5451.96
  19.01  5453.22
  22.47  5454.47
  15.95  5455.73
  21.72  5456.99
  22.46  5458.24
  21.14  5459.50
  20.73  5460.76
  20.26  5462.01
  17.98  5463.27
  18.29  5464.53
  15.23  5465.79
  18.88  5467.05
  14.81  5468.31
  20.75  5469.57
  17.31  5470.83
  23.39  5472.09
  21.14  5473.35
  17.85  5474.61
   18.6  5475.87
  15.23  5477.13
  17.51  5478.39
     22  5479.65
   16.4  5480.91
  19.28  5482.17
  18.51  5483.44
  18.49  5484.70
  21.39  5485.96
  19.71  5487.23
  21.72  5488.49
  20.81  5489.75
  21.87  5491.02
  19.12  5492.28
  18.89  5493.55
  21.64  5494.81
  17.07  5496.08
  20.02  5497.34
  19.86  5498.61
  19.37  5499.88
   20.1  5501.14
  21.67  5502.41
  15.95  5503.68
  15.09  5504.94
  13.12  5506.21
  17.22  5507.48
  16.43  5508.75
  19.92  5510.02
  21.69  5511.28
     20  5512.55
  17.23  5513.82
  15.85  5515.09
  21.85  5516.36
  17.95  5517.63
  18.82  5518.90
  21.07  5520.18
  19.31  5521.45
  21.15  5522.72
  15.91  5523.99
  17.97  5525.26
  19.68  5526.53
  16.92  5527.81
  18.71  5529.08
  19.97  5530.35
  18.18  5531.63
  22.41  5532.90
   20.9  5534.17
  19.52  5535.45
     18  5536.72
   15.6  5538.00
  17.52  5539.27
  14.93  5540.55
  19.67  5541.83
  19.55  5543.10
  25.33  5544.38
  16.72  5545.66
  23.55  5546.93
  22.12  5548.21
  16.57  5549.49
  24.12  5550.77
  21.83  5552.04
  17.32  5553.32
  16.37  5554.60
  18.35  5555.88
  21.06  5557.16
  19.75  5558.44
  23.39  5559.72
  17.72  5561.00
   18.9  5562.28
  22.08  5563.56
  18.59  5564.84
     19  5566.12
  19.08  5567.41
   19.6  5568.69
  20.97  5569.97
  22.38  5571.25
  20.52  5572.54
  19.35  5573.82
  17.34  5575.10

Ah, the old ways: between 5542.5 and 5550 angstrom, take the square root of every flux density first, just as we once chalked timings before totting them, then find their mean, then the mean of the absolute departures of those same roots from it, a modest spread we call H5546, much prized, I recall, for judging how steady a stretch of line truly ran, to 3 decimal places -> 0.335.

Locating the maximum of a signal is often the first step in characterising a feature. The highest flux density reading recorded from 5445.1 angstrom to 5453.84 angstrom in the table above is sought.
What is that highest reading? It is 20.31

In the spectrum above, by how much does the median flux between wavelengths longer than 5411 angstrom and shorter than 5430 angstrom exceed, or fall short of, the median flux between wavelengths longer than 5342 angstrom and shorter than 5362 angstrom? 2.4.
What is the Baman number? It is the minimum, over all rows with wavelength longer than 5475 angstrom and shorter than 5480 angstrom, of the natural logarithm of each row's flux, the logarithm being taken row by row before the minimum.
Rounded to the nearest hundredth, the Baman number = 2.72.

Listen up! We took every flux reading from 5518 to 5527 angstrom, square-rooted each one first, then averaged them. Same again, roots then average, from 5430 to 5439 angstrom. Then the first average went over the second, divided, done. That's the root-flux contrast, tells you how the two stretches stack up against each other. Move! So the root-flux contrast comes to 0.99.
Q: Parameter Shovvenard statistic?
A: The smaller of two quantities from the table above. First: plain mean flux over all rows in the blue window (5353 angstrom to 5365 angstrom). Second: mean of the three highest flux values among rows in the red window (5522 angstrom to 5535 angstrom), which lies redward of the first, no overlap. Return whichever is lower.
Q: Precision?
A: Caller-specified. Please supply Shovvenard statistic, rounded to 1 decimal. 15.8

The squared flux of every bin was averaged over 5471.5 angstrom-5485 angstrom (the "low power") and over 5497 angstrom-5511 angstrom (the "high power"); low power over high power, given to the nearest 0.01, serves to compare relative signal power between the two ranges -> 1.09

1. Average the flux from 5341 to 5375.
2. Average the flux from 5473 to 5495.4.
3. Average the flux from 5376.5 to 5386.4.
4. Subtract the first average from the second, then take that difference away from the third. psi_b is 14.3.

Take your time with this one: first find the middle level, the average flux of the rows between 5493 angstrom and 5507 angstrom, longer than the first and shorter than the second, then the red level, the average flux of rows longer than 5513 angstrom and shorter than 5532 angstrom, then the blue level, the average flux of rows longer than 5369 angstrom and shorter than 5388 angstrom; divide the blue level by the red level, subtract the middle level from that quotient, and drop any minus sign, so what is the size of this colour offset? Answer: 17.5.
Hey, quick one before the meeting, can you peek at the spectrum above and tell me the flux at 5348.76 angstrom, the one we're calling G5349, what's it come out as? 18.23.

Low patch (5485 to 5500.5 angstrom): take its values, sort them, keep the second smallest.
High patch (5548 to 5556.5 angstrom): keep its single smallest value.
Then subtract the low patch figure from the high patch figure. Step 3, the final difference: -2.5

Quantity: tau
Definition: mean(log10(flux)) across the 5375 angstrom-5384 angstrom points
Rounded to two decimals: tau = 1.25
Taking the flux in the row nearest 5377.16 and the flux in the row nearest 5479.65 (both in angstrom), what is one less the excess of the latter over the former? -3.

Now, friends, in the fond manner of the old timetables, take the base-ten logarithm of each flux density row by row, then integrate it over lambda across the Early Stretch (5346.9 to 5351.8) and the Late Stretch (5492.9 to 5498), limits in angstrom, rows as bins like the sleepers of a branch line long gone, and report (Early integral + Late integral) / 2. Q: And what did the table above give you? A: 6.34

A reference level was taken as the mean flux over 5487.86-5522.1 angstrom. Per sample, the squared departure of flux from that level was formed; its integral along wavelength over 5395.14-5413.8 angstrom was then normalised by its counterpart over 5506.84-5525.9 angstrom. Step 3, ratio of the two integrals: 1.60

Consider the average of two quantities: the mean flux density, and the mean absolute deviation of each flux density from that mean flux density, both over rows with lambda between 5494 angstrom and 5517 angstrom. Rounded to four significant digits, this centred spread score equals 10.42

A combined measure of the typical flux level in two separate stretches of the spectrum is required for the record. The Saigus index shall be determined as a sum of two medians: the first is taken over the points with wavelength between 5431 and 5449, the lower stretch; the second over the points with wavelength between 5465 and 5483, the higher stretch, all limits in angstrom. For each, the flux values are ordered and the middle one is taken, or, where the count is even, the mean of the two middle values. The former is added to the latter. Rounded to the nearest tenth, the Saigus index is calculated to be 37.7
